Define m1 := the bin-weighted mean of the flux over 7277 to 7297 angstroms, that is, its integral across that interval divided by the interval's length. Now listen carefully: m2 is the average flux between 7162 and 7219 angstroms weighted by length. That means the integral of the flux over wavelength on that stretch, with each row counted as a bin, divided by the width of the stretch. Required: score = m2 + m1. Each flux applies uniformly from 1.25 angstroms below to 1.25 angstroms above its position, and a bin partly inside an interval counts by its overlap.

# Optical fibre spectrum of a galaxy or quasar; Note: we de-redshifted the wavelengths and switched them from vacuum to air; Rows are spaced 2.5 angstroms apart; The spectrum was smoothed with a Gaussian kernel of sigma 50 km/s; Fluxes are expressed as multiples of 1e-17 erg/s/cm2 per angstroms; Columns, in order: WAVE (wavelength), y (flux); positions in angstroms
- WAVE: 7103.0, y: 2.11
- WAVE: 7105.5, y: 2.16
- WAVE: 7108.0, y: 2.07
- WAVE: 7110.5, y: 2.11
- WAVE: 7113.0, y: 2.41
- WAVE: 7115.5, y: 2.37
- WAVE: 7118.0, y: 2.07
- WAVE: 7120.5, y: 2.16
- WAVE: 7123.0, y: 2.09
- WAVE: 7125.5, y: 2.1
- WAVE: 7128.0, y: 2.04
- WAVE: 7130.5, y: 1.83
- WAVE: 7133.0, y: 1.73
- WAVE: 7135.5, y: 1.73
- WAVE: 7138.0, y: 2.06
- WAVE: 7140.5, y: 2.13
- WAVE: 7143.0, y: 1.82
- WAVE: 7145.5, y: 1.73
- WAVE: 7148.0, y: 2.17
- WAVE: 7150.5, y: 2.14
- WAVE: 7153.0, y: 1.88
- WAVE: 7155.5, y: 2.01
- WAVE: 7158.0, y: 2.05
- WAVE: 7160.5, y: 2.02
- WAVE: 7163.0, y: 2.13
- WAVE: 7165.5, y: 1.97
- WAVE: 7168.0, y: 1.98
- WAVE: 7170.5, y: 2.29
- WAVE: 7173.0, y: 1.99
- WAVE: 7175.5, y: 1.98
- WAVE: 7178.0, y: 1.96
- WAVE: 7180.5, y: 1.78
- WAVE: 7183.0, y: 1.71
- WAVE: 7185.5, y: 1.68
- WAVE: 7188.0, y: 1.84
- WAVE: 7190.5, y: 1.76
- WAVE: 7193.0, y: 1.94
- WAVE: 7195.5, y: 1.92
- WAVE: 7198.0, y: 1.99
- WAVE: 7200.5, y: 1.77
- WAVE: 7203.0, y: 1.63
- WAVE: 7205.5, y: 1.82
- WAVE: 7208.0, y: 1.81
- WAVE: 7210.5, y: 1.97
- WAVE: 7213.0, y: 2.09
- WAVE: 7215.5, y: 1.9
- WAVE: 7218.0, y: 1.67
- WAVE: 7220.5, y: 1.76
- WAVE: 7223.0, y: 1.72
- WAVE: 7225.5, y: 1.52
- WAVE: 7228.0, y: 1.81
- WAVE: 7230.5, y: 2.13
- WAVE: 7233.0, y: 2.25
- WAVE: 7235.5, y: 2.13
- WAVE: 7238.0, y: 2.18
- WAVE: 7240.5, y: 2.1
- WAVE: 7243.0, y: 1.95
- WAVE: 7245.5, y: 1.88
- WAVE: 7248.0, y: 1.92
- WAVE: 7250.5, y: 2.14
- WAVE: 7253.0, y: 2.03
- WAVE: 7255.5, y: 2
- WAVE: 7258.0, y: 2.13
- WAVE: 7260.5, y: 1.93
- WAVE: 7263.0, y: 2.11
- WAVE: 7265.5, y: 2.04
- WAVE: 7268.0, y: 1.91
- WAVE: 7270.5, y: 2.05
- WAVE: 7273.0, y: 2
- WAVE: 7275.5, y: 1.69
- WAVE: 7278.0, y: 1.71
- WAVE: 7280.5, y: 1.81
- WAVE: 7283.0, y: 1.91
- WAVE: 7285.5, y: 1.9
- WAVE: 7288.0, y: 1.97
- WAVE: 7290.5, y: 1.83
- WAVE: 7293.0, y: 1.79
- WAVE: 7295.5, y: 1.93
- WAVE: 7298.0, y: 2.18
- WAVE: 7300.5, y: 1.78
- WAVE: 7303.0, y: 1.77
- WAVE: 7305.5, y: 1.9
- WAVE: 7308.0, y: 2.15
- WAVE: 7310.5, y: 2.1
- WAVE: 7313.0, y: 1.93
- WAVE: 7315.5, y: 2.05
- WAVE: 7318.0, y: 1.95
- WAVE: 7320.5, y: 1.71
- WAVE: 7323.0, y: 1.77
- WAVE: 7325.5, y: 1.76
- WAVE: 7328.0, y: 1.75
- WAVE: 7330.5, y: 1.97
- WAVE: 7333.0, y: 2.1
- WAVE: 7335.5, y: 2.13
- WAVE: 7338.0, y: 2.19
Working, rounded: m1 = 1.86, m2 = 1.89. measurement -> 3.76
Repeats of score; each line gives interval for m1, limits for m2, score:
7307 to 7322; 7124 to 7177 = 3.97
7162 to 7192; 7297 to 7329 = 3.83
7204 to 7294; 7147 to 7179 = 3.98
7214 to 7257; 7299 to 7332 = 3.84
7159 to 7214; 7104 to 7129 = 4.07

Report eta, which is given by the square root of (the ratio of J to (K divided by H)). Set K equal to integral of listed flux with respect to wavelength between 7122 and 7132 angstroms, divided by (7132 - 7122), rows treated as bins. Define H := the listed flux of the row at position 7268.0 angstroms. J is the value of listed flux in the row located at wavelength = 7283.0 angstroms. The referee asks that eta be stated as 1.35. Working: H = 1.91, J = 1.91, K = 2.01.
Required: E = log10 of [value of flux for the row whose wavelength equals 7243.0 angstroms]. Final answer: 0.29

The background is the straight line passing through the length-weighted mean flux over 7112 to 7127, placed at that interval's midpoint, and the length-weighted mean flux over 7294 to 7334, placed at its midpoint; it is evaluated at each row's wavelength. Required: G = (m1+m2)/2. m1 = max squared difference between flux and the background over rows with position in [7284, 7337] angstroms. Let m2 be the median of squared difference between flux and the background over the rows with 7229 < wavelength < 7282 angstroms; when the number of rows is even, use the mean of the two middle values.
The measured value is 0.033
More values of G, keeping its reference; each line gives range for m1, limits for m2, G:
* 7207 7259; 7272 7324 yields 0.148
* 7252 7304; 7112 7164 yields 0.049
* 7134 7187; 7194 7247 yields 0.112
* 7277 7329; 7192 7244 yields 0.049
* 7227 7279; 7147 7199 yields 0.053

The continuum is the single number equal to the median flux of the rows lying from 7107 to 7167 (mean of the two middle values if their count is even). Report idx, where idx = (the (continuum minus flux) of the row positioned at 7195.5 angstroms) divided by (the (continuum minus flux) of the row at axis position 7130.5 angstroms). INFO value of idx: 0.6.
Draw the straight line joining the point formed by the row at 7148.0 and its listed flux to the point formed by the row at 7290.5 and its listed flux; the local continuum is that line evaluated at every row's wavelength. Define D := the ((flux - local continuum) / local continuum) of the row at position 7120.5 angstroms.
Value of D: -0.03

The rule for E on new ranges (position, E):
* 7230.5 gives 0.33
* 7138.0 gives 0.31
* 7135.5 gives 0.24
